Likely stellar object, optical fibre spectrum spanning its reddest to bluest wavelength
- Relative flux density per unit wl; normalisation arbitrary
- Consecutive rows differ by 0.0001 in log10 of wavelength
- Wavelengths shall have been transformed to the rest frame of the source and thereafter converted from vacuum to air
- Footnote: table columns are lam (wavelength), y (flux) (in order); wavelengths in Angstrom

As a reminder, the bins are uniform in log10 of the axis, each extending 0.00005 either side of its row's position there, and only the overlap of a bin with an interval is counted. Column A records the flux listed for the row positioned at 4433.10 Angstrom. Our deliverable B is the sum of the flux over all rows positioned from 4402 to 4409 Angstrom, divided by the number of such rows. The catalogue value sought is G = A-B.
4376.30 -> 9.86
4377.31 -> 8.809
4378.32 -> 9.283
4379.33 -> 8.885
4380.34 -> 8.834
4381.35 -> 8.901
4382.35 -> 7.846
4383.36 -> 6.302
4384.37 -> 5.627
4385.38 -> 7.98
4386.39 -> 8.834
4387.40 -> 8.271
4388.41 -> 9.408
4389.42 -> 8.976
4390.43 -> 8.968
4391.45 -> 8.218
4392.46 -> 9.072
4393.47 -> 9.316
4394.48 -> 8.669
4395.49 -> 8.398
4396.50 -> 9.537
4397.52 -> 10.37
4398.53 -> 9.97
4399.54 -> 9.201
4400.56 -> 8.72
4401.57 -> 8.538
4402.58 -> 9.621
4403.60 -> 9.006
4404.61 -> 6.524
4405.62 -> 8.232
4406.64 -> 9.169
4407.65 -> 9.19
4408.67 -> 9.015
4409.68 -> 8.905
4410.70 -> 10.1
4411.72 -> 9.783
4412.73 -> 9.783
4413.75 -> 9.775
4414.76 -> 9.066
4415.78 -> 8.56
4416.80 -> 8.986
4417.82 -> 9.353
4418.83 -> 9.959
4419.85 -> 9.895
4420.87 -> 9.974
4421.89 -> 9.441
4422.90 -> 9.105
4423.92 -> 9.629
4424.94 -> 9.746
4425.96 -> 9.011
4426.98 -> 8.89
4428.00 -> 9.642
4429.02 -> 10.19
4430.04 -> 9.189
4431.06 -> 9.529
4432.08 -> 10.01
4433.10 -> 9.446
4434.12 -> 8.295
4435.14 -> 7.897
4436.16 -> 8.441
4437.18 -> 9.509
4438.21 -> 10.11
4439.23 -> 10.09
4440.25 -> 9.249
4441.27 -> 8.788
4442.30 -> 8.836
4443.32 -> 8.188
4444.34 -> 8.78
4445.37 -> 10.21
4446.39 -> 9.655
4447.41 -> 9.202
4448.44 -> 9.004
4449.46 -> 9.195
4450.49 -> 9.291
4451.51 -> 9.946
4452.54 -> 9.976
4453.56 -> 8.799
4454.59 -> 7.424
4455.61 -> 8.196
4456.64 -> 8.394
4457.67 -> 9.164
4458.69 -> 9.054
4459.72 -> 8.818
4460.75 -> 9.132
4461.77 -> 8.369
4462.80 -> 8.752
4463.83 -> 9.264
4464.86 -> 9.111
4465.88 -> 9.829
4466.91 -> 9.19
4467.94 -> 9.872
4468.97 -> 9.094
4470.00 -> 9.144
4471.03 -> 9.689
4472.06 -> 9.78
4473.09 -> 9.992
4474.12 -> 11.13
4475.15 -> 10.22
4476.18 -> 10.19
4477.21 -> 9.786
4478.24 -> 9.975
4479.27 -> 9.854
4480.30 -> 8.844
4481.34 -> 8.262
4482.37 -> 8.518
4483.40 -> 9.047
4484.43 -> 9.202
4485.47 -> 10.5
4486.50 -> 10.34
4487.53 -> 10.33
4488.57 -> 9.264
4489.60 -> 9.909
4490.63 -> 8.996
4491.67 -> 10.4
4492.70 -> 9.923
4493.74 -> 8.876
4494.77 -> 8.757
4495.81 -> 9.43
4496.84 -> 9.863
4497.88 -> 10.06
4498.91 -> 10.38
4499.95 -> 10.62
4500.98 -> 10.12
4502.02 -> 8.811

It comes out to 0.8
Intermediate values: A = 9.446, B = 8.7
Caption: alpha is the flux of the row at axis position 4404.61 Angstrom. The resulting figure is 6.524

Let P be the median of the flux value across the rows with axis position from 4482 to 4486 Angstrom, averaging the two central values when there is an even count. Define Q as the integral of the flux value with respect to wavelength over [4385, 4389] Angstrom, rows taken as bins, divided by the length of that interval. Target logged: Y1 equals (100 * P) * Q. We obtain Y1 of 7895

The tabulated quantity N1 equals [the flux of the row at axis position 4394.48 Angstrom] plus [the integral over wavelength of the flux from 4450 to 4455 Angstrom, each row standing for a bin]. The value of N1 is 54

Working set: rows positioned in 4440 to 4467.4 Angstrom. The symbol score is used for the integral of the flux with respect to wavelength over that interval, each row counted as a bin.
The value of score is 247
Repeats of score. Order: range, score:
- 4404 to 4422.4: 169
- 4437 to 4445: 74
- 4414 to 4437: 214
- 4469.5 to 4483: 130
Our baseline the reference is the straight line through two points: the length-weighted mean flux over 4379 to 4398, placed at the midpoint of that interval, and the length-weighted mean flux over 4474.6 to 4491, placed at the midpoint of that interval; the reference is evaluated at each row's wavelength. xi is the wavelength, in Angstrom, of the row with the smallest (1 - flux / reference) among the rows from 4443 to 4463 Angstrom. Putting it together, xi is 4445.37 Angstrom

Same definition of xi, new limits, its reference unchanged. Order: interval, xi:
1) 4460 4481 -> 4474.12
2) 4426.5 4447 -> 4429.02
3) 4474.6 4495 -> 4485.47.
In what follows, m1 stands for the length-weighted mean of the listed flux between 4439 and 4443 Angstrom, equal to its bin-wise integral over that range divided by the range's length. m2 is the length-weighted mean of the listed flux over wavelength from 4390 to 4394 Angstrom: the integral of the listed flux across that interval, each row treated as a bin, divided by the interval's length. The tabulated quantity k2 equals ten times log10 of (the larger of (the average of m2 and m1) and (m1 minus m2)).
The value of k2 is 9.55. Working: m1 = 9.1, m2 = 8.9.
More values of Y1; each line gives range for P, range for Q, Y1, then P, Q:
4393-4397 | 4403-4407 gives 7394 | 8.99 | 8.2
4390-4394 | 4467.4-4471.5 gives 8512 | 9.02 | 9.4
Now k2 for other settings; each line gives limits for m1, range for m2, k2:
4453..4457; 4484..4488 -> 9.62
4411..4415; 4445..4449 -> 9.82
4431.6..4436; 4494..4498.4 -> 9.63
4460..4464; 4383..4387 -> 9.05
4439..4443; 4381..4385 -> 9.10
